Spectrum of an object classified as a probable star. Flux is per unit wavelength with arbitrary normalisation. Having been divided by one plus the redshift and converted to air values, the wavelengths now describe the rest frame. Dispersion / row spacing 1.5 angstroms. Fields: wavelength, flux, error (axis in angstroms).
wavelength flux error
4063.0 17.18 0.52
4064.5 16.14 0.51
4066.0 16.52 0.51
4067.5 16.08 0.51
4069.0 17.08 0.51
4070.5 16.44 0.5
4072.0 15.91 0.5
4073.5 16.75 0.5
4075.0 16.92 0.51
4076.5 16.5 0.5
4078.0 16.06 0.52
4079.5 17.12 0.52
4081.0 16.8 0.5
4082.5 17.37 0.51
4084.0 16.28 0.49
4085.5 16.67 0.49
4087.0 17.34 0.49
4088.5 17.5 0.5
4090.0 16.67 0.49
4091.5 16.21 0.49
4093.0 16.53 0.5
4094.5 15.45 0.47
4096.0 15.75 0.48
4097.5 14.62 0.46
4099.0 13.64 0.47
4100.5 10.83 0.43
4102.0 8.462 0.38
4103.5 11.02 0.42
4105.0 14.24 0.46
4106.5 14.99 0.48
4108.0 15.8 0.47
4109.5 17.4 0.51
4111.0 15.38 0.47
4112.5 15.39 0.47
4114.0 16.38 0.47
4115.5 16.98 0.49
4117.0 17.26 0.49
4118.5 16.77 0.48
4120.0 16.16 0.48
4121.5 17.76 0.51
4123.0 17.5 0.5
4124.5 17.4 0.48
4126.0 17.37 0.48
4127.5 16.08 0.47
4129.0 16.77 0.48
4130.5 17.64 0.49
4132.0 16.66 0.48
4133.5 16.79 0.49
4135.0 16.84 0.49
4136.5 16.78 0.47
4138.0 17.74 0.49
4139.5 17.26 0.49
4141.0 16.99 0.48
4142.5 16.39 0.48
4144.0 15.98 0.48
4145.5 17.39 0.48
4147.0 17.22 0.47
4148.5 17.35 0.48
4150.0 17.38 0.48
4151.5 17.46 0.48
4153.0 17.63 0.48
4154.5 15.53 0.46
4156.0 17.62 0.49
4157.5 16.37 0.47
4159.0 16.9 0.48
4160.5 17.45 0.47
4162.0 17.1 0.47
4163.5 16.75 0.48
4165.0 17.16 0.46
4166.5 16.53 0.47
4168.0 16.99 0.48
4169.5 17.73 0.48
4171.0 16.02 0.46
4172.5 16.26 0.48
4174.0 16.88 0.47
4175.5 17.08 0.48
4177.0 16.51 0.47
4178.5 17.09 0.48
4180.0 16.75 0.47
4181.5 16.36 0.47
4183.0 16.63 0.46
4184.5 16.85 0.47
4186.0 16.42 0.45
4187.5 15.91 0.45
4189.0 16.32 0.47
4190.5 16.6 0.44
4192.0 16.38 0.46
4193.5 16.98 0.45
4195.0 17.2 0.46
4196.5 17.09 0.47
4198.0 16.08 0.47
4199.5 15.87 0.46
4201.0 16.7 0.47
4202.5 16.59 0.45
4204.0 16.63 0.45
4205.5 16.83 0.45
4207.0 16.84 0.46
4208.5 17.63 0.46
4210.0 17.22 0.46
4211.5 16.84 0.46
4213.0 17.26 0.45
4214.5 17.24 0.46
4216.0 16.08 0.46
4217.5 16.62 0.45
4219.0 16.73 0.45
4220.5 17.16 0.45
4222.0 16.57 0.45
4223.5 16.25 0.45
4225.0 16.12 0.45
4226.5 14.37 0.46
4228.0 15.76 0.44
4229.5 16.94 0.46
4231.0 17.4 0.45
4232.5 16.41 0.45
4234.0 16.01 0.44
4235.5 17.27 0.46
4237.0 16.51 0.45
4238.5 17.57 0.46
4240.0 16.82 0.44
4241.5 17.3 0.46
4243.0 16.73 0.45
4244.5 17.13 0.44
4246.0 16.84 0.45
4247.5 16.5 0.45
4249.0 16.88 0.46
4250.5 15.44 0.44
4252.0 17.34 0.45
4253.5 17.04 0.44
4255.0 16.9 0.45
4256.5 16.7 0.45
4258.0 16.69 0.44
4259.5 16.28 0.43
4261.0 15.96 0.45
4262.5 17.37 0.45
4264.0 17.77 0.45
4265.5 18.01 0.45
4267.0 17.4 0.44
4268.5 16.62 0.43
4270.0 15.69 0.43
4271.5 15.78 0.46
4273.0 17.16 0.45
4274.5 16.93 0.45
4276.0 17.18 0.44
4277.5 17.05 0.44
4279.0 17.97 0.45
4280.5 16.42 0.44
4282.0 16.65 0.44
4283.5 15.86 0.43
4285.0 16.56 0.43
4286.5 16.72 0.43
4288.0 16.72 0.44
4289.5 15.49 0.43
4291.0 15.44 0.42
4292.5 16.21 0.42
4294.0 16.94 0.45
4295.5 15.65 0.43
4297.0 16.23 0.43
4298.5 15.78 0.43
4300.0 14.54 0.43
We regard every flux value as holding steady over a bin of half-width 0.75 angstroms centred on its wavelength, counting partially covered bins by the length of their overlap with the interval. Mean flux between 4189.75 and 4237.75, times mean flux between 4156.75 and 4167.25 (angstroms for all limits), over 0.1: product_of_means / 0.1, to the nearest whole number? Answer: 2810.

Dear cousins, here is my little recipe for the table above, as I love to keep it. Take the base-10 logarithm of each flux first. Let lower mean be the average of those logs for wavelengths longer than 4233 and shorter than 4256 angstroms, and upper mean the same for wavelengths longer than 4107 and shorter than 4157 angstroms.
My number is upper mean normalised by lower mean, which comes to 1.00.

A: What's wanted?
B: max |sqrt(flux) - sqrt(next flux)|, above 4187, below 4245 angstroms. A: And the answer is 0.22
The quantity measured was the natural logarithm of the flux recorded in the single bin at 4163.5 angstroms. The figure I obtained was 2.82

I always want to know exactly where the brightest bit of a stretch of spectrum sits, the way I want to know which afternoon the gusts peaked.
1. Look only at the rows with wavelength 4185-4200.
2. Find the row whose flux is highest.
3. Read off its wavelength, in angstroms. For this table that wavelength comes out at 4195.0 angstroms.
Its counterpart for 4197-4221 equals 4208.5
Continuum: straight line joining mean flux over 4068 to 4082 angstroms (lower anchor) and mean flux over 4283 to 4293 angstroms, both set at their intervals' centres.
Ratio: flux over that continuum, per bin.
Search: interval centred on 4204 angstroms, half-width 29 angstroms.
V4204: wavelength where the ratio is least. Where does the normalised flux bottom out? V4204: 4226.5 angstroms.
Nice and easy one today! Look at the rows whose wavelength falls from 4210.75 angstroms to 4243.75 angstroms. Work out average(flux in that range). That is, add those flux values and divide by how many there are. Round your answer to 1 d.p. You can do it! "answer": 16.6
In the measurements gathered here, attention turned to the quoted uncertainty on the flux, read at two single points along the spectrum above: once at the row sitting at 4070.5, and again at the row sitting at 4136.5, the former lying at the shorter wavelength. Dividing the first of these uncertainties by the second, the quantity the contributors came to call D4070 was 1.06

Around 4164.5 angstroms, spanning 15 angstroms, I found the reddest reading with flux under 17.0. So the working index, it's 4171.0 angstroms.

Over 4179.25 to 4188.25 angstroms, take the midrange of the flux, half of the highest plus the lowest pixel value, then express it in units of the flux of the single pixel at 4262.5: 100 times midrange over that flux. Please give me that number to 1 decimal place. 94.3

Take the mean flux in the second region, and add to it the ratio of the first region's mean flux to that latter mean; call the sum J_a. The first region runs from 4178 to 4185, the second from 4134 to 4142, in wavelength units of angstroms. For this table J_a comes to 18.1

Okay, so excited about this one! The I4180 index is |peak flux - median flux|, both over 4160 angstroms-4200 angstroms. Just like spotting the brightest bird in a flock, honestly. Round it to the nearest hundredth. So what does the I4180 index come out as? 0.98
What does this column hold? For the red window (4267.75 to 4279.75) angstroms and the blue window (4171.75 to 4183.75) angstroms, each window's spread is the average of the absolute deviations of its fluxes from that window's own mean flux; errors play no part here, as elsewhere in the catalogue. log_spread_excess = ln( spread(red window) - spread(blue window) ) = -1.1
